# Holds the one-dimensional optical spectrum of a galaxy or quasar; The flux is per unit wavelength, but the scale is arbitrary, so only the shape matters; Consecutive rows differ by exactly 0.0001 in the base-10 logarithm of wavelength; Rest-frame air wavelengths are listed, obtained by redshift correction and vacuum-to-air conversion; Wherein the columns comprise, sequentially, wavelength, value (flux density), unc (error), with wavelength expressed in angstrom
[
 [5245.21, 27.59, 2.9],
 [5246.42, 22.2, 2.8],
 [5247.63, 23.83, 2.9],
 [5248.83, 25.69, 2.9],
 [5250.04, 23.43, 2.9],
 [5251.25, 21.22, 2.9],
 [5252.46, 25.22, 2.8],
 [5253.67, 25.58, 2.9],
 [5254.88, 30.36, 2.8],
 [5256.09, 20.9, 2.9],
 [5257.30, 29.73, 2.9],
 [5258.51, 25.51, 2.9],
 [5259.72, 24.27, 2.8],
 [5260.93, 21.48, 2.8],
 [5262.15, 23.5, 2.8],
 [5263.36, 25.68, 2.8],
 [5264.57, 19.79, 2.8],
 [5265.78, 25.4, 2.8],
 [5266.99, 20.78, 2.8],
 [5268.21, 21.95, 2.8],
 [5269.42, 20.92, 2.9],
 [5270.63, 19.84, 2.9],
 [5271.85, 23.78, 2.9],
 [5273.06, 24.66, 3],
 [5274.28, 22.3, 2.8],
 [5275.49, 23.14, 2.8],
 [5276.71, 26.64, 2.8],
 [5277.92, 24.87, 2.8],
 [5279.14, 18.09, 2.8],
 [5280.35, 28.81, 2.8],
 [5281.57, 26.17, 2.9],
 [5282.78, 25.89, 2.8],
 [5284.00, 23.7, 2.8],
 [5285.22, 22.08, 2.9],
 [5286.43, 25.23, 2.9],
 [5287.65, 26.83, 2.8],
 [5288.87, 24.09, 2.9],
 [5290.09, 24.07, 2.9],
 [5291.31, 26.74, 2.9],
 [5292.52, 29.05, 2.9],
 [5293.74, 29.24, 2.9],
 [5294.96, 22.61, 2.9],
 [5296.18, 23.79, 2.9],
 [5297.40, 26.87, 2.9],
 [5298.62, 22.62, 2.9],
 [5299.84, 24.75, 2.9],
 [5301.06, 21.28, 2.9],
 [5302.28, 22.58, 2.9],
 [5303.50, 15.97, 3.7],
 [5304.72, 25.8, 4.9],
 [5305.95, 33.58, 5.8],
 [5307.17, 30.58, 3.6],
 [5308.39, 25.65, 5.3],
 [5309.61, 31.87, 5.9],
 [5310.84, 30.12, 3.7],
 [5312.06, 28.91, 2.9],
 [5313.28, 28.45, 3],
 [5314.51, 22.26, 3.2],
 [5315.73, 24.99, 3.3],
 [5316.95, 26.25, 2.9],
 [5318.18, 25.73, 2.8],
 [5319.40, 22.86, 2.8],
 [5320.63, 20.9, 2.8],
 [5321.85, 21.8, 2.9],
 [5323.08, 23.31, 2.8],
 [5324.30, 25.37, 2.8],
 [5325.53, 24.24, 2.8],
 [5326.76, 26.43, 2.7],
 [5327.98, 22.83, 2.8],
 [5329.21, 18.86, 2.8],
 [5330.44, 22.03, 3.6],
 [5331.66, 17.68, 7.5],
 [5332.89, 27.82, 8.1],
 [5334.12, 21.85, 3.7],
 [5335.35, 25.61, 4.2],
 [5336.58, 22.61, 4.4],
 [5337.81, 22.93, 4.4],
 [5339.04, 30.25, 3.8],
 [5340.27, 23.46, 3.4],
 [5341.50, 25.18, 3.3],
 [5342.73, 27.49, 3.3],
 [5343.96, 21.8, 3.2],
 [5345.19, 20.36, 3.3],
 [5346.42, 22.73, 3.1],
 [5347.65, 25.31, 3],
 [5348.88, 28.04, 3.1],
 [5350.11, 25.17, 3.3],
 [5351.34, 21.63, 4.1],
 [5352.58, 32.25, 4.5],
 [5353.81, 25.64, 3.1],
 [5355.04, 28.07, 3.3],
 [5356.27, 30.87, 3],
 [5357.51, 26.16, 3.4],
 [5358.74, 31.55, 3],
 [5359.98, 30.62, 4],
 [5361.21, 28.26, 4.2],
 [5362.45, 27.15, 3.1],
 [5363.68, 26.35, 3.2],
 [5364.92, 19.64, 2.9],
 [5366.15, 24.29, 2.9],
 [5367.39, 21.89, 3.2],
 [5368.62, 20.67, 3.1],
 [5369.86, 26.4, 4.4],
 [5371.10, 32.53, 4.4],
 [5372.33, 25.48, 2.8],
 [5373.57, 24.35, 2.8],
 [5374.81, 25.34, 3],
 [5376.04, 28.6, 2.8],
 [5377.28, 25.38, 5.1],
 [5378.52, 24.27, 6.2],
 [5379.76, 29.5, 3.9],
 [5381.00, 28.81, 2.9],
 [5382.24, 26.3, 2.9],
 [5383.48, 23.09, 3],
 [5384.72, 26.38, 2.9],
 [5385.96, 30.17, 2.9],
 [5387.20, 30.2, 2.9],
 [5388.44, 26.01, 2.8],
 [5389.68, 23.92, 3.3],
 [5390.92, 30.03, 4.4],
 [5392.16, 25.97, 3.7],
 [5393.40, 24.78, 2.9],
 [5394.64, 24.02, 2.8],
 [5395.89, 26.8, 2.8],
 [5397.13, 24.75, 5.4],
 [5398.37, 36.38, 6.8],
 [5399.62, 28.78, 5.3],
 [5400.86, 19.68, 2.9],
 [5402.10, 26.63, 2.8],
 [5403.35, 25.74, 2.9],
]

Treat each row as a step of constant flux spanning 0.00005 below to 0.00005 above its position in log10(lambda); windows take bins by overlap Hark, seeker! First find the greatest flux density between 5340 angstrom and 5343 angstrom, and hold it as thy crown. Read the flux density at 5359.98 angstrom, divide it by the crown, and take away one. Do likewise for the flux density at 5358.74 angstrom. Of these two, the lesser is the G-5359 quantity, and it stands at 0.11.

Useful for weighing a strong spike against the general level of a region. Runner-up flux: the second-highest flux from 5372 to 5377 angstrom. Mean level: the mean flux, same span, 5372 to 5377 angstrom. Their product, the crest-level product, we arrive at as 661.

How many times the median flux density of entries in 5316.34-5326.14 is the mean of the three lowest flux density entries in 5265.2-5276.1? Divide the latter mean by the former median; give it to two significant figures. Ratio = 0.86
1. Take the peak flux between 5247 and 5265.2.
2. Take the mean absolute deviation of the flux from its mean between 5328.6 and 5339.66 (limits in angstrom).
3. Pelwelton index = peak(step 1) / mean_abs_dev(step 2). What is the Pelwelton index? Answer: 10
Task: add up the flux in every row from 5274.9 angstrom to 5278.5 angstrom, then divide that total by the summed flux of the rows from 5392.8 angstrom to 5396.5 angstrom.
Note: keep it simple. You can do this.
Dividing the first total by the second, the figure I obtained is 0.99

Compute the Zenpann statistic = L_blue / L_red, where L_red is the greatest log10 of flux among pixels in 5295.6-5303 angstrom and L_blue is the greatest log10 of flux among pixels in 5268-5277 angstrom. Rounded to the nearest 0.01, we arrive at 1.00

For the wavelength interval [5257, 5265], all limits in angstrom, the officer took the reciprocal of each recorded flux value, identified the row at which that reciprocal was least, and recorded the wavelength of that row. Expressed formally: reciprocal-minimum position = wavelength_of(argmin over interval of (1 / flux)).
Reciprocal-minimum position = 5257.30 angstrom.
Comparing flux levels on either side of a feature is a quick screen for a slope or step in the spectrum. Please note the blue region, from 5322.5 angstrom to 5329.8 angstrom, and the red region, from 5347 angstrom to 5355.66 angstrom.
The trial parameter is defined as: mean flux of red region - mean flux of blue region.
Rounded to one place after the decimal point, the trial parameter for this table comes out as 3.1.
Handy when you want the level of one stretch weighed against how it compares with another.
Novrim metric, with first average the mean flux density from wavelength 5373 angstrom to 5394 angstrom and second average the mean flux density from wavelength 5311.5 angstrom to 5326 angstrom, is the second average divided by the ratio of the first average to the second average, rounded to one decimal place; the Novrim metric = 22.7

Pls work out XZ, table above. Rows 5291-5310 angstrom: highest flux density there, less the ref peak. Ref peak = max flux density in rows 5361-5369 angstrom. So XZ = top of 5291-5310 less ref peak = 5.3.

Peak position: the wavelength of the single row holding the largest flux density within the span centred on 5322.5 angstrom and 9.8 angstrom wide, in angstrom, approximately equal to 5326.76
